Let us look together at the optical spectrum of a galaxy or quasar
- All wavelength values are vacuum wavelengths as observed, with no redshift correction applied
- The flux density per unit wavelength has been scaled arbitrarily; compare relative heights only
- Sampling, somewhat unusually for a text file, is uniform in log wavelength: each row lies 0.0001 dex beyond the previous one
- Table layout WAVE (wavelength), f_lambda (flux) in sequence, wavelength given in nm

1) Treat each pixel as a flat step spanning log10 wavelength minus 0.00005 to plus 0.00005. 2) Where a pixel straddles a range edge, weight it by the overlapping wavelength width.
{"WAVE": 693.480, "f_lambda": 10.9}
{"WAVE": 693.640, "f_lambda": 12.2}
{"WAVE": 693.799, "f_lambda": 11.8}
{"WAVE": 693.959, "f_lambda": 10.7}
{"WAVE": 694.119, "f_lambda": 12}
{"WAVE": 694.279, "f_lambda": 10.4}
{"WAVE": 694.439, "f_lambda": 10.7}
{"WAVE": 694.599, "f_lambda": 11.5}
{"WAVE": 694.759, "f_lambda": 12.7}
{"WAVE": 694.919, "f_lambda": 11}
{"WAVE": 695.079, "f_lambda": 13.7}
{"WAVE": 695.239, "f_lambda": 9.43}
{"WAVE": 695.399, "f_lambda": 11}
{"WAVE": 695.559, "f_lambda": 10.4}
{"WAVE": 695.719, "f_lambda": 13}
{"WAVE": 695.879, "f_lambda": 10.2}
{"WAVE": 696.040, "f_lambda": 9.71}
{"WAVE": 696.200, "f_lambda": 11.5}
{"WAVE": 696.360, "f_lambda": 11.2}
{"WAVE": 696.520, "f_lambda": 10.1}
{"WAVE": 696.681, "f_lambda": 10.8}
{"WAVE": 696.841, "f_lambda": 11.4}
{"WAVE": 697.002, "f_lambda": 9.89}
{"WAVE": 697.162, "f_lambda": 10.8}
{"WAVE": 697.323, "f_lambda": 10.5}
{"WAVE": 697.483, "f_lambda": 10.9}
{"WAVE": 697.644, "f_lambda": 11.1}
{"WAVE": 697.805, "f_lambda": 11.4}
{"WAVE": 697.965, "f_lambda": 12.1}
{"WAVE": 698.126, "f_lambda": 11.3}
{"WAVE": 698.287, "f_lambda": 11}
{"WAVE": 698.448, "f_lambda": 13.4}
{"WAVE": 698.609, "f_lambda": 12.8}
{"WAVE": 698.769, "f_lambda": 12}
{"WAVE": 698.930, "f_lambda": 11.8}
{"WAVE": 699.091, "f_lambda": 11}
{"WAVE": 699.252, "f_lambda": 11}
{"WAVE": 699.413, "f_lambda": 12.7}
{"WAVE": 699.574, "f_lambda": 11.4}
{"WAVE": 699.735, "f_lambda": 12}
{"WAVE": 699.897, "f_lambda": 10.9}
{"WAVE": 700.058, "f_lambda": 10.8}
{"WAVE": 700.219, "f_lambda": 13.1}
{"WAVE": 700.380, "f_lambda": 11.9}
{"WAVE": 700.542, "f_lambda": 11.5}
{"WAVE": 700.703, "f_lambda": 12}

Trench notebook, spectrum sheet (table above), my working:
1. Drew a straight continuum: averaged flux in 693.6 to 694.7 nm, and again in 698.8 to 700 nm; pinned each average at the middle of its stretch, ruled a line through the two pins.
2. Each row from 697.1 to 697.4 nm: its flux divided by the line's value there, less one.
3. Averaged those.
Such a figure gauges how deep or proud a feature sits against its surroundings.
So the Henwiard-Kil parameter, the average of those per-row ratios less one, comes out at -0.07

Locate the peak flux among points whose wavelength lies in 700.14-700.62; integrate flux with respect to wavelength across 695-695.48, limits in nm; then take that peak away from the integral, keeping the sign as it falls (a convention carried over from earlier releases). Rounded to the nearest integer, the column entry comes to -8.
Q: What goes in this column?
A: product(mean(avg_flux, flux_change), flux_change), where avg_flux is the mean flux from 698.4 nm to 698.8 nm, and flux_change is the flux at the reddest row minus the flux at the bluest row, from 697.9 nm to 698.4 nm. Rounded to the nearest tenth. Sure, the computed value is -6.4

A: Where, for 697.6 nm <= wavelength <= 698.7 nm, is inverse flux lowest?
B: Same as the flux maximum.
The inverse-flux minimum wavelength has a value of 698.448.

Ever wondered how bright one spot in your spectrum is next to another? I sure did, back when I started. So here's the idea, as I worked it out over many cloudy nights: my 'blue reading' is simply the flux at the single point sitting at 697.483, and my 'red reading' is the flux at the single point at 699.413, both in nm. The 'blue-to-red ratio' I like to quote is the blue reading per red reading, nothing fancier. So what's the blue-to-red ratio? 0.86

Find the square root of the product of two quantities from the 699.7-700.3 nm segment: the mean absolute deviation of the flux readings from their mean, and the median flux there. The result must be 3.12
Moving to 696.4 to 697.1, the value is 2.40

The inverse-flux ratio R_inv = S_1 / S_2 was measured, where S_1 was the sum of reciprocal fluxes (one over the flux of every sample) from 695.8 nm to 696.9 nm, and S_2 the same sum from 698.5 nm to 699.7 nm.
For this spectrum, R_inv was 1.10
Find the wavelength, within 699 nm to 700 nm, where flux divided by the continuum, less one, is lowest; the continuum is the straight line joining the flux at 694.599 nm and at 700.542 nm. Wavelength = 699.897 nm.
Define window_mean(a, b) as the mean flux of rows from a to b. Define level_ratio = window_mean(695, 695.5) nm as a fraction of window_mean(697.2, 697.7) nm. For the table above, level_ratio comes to 1.05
